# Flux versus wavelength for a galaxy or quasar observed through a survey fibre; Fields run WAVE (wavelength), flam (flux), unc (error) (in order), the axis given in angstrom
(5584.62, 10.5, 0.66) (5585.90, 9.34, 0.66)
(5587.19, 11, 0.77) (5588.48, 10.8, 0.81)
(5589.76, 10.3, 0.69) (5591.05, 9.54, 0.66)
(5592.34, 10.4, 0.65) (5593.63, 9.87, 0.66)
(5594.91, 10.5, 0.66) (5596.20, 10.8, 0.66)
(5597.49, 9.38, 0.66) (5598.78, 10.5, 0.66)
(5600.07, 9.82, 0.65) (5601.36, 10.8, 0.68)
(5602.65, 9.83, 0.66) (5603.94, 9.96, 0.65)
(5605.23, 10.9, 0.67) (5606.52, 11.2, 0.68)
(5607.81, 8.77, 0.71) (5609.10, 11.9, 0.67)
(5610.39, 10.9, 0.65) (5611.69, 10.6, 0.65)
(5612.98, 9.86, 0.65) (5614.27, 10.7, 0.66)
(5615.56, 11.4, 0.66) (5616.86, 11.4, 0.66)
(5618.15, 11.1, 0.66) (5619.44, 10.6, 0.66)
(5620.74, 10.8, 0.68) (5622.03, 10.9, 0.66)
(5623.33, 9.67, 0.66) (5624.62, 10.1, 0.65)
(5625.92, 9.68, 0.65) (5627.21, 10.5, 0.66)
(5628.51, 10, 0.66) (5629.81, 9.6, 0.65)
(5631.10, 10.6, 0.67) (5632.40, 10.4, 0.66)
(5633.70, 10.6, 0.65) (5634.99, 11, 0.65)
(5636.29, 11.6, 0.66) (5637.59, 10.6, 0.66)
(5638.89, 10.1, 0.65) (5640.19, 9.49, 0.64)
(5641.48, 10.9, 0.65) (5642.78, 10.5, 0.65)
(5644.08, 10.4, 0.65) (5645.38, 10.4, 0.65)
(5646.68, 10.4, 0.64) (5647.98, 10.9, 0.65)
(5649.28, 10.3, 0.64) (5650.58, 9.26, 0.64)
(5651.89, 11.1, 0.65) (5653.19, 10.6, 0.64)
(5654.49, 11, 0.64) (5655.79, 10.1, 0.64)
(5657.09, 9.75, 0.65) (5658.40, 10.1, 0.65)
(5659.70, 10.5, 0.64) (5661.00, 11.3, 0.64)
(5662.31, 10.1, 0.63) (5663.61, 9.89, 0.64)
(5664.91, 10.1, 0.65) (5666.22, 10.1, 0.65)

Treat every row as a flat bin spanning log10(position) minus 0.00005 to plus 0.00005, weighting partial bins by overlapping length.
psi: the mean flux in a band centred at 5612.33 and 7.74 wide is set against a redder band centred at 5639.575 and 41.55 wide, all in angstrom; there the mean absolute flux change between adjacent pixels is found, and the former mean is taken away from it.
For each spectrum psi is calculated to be -10.3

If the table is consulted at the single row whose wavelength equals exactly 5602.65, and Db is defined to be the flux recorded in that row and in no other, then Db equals 9.83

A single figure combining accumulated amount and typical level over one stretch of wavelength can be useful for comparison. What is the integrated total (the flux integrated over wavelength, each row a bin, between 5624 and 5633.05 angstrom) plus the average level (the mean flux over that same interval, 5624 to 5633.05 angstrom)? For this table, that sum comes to 102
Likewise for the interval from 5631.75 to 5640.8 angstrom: 106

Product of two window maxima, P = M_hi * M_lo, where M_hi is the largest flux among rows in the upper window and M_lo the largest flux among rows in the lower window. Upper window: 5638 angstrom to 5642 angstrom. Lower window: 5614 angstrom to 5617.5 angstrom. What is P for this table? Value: 124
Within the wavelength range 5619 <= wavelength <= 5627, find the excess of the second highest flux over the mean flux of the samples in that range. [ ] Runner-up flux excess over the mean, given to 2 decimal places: 0.51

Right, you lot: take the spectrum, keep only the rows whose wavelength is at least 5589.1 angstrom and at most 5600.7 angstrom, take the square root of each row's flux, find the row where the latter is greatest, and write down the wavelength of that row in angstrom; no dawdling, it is 5596.20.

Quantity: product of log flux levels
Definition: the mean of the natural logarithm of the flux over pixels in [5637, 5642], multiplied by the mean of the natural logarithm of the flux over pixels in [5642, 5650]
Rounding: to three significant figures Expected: 5.47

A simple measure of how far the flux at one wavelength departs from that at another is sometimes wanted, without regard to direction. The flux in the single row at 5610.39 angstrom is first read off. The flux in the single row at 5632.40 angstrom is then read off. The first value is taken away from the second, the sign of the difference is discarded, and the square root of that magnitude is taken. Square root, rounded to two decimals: 0.71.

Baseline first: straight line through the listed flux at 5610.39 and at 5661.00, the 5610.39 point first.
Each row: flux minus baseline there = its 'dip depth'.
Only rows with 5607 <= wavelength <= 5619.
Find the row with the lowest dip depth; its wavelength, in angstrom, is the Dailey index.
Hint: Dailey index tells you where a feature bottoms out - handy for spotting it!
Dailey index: 5607.81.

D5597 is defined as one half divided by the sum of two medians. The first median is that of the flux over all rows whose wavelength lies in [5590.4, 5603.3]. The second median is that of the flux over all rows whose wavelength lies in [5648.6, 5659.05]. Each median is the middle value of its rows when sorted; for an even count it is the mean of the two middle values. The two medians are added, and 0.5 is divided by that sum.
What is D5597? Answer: 0.0246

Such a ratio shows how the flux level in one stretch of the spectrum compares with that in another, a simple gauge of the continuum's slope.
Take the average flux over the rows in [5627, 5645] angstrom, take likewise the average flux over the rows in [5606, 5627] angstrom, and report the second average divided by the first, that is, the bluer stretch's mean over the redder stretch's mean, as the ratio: 1.01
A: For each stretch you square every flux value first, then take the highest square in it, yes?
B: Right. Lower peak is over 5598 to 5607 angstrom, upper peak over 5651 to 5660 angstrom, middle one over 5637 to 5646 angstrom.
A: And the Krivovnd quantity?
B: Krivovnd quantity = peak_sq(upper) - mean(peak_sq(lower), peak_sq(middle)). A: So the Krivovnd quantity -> 1.1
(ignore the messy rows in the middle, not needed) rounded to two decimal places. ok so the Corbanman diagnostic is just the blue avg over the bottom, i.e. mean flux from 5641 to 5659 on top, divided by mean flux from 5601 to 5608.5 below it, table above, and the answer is 1.02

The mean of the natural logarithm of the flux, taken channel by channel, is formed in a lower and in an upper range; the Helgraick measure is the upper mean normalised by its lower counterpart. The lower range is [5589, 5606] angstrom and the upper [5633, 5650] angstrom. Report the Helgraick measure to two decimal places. 1.01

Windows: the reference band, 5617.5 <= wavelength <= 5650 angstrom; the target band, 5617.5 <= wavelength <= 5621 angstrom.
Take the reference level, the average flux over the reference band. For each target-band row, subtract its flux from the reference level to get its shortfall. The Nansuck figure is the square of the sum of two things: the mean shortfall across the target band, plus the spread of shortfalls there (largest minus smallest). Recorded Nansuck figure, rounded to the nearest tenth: 0.0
